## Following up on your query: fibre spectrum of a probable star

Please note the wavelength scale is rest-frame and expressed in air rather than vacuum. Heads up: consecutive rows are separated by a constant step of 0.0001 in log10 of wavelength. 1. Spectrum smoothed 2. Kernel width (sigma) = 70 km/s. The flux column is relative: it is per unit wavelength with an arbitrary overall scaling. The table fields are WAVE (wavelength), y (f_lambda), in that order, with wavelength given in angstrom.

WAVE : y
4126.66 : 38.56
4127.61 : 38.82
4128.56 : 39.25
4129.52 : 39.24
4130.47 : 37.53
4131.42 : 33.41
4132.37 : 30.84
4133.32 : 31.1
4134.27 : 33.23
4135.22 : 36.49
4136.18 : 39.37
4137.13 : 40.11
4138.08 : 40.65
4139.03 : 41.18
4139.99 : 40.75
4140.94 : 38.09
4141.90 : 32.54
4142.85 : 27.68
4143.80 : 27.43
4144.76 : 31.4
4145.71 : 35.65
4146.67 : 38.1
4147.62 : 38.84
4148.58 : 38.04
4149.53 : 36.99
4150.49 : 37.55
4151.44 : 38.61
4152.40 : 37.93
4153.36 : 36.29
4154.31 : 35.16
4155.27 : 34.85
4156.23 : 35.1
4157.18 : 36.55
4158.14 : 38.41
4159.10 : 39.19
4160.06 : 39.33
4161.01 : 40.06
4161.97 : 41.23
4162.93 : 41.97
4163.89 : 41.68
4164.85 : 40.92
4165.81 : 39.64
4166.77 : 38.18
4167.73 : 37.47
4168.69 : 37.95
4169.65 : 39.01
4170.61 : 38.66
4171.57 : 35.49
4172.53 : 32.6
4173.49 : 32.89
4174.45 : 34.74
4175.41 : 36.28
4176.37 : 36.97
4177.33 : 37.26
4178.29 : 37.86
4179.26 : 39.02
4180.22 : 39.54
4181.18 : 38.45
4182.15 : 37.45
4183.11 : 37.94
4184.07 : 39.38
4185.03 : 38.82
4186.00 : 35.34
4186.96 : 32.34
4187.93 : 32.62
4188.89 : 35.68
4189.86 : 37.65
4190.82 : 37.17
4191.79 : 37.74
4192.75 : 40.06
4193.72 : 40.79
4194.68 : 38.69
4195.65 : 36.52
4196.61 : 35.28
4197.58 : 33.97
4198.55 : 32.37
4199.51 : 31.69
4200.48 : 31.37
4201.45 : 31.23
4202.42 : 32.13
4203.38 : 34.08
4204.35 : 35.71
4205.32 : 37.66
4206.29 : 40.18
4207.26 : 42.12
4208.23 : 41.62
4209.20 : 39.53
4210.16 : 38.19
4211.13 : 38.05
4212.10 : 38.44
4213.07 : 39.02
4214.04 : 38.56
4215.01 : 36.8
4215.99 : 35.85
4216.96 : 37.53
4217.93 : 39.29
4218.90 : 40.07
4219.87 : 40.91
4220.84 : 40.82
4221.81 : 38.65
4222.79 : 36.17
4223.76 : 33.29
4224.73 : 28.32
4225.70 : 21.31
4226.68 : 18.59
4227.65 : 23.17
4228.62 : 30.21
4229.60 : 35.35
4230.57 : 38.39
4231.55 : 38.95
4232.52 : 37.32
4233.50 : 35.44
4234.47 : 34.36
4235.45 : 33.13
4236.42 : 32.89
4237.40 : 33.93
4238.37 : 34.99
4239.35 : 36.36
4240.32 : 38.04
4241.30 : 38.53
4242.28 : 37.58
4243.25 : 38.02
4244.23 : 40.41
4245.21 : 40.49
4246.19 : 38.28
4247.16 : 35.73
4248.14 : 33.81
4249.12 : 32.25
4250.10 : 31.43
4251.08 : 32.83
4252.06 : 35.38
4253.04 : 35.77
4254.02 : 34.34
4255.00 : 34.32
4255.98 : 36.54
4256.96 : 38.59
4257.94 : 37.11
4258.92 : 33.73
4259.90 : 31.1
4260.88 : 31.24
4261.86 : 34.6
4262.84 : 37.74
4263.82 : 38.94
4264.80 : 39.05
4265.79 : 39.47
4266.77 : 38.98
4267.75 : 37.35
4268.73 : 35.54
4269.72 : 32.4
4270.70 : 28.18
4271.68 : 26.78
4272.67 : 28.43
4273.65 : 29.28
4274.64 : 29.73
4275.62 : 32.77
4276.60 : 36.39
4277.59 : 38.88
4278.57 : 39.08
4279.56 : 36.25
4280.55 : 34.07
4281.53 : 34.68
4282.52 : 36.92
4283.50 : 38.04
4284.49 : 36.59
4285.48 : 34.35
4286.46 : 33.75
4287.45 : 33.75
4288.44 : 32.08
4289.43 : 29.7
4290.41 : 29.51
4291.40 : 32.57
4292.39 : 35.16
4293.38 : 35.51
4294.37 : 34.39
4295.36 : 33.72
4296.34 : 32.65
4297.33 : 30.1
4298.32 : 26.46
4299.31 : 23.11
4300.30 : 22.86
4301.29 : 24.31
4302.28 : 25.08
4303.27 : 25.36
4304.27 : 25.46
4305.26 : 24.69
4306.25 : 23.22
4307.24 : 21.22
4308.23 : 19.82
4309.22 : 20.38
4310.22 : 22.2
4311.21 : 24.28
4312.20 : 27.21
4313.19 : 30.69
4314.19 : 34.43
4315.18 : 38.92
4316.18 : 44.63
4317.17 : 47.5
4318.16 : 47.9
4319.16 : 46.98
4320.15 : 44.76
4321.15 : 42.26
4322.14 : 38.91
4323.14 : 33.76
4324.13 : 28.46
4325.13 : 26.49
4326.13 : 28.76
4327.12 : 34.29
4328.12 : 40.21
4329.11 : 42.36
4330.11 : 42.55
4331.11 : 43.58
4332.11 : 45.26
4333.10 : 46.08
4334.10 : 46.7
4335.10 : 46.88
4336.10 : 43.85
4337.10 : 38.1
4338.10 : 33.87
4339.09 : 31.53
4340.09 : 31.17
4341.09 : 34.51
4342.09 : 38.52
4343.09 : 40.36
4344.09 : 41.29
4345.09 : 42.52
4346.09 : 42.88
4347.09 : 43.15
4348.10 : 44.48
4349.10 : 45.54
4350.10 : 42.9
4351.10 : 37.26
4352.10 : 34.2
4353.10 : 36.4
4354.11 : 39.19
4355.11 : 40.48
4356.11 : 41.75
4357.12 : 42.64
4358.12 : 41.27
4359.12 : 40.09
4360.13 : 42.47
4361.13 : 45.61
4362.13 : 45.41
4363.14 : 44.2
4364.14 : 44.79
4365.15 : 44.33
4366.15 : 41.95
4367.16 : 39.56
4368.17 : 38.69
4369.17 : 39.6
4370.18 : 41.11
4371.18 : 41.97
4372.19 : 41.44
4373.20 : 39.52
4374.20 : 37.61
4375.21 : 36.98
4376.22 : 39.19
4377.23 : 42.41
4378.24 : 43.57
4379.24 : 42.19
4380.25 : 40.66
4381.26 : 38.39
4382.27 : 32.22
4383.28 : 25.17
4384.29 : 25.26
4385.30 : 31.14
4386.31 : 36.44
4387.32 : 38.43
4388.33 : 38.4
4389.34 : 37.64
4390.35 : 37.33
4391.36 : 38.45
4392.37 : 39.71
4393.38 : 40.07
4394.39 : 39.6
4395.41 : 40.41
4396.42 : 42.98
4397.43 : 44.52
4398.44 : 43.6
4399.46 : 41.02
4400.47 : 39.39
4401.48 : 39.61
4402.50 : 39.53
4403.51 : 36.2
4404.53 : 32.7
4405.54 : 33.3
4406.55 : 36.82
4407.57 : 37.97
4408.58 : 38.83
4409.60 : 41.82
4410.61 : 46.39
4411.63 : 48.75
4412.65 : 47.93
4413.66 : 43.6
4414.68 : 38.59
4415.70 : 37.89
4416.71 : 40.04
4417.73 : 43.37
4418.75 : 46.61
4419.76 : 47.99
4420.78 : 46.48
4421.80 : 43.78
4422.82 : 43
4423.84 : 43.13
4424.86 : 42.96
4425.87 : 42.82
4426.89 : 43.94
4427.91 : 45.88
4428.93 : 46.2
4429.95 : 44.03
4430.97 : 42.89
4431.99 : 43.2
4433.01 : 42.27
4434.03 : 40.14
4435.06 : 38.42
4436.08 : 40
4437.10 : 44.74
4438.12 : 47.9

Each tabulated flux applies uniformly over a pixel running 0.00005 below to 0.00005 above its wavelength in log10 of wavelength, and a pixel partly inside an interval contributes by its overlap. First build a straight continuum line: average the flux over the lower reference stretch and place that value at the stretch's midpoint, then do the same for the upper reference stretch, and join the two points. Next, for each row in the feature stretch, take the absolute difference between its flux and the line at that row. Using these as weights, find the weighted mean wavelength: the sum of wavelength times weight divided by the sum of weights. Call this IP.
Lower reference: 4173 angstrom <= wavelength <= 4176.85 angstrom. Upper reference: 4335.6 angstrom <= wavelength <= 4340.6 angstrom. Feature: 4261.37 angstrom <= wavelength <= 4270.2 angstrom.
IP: 4265.7 angstrom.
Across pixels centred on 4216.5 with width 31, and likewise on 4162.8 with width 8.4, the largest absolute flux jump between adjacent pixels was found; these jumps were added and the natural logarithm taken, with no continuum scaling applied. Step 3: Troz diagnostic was 2.1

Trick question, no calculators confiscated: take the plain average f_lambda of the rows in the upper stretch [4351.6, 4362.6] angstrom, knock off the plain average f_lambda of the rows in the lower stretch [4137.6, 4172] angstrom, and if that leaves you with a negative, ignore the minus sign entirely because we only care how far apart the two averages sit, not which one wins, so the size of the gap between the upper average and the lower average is 3.4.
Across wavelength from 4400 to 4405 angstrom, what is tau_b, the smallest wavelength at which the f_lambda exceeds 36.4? 4400.47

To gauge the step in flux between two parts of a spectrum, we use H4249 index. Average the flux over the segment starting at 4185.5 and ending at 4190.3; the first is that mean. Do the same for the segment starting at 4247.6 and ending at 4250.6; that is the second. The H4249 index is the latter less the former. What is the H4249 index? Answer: -2.2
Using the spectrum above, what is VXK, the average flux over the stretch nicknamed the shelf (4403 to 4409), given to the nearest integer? 36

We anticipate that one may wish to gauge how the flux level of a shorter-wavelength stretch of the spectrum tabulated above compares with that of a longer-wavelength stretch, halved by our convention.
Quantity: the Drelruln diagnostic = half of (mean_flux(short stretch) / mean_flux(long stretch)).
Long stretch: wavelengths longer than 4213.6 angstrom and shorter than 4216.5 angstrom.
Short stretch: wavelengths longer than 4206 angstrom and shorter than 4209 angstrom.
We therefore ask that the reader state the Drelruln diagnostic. 0.557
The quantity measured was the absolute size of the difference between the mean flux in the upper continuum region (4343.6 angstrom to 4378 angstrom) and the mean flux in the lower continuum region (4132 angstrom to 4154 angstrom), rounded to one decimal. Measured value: 5.2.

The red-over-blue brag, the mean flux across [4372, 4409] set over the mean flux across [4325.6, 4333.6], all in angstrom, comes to 0.94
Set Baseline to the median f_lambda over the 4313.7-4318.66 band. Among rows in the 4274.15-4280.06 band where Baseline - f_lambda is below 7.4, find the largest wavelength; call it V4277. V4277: 4278.57 angstrom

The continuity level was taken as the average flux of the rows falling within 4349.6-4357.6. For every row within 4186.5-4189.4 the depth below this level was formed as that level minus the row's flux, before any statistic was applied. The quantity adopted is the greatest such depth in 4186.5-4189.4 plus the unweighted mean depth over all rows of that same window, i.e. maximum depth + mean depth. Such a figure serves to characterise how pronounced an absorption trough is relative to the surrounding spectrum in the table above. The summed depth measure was 13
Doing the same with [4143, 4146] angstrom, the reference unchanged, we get 20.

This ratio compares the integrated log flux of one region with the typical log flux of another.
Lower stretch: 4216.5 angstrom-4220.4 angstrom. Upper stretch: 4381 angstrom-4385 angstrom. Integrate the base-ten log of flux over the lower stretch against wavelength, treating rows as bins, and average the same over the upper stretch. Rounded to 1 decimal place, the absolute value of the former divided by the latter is 4.2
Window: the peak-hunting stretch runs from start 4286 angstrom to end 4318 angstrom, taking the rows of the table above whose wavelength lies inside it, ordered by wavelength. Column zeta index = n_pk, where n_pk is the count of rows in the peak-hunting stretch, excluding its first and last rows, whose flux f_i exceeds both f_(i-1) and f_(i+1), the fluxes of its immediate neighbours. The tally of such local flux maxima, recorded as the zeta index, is 2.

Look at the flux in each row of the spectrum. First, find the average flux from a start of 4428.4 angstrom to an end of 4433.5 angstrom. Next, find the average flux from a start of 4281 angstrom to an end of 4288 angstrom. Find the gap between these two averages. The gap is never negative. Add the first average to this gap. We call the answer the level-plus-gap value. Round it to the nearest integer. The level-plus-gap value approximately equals 52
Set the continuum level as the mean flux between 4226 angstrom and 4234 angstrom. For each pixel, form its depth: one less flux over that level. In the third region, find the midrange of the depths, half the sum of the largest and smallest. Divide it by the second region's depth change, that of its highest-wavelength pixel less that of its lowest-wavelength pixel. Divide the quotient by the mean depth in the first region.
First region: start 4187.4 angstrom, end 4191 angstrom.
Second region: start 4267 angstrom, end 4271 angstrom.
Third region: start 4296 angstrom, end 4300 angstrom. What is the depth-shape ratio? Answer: -4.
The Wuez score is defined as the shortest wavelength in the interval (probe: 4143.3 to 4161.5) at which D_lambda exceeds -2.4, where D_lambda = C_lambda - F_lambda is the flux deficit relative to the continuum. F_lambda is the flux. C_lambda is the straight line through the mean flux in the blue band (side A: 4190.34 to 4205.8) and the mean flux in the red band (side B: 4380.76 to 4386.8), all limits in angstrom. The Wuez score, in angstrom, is 4143.80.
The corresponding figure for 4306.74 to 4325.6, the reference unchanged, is 4307.24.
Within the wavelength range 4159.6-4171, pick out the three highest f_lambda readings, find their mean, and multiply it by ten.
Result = 416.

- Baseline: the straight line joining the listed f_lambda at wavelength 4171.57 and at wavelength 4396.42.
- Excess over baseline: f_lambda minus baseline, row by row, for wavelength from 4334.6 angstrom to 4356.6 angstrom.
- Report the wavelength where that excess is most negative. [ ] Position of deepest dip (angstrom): 4340.09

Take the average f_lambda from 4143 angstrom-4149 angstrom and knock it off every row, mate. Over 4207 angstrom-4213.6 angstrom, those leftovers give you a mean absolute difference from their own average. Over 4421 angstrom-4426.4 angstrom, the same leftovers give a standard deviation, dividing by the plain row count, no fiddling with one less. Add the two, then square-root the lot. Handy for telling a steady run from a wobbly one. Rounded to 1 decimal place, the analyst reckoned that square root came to 1.3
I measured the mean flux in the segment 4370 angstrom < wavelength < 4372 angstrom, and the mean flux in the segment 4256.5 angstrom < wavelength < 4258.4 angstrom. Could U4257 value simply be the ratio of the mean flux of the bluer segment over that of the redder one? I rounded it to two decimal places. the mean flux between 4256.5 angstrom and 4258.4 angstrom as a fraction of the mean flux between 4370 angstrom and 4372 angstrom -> 0.91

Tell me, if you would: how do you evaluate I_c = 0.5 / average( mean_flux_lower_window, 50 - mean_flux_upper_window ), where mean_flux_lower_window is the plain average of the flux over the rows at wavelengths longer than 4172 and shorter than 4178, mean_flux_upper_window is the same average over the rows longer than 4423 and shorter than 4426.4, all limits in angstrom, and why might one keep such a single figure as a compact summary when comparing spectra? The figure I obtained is 0.0237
